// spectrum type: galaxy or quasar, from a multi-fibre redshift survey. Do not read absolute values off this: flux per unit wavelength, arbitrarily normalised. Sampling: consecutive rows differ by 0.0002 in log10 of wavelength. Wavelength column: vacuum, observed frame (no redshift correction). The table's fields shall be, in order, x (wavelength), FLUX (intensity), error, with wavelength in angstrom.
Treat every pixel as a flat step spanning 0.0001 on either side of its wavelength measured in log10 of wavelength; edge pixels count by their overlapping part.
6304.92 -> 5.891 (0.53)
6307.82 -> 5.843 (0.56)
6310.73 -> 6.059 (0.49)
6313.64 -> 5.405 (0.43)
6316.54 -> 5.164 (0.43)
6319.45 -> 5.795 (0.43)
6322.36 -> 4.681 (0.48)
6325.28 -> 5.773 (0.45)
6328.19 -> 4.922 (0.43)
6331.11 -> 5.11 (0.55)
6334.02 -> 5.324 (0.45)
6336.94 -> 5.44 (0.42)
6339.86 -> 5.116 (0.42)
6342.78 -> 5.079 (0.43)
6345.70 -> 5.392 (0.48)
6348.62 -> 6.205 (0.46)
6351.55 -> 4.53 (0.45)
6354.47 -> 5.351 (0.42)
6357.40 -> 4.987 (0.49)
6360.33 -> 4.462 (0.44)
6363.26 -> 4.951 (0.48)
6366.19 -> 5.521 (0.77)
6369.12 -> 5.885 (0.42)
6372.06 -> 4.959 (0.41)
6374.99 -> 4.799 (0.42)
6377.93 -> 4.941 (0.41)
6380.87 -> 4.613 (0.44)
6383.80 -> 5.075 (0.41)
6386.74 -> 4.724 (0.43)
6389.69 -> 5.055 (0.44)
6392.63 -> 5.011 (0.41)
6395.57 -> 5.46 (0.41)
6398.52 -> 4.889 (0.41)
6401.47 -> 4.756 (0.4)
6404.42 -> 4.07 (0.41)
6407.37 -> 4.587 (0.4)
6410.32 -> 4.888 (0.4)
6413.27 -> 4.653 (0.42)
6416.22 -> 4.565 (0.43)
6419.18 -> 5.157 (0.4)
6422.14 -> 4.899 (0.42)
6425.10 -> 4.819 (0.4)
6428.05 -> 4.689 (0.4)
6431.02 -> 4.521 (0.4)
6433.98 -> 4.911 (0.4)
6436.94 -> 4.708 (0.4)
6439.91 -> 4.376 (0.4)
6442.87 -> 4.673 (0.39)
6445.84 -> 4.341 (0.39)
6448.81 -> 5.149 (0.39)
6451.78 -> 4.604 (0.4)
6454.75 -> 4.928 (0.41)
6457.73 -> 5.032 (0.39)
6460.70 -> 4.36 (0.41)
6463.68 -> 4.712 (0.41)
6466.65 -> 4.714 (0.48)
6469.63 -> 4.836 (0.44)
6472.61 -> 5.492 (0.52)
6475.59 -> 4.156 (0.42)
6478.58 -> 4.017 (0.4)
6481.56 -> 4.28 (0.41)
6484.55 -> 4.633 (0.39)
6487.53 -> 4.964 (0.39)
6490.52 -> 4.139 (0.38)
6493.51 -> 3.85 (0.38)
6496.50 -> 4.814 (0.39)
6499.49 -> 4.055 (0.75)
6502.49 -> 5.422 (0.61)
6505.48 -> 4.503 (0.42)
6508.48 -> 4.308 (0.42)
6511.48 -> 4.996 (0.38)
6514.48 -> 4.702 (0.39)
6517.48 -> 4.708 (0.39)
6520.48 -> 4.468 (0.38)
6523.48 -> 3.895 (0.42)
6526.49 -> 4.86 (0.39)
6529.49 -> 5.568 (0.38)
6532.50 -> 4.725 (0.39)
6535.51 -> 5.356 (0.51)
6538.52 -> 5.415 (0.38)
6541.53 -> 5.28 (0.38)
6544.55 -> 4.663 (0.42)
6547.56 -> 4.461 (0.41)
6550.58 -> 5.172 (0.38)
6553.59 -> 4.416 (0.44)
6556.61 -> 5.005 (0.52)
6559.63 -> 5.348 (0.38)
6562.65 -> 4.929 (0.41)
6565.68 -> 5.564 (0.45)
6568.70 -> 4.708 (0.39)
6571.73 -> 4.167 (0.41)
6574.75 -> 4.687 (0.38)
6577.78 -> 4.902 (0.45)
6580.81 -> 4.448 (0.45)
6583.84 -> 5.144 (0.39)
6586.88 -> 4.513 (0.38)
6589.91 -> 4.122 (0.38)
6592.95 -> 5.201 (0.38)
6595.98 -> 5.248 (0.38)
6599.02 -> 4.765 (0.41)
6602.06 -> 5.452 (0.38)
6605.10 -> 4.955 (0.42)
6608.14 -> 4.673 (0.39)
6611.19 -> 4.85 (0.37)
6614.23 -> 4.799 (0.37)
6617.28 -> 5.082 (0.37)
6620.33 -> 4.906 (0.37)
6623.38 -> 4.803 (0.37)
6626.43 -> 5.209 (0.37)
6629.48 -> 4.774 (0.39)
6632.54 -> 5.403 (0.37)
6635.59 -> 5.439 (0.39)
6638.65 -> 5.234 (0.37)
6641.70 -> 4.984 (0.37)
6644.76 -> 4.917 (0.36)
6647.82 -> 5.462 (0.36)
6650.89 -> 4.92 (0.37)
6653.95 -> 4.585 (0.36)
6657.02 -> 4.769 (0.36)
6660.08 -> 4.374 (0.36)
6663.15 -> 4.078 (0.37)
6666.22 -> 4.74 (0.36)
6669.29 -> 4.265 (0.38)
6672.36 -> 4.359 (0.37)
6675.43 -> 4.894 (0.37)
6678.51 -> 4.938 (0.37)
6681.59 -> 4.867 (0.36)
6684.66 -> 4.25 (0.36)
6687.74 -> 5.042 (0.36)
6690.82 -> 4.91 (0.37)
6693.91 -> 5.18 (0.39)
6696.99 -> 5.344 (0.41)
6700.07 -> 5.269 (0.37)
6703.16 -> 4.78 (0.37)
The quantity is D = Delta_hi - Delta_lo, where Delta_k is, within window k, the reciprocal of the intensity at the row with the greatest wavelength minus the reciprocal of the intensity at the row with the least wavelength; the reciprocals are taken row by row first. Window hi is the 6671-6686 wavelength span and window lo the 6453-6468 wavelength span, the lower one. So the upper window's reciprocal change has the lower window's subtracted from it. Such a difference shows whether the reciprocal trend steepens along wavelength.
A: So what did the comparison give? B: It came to 0.00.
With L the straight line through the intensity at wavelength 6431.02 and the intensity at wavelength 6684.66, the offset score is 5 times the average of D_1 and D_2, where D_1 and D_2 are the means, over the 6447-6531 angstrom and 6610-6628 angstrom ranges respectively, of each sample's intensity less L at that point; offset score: 2.0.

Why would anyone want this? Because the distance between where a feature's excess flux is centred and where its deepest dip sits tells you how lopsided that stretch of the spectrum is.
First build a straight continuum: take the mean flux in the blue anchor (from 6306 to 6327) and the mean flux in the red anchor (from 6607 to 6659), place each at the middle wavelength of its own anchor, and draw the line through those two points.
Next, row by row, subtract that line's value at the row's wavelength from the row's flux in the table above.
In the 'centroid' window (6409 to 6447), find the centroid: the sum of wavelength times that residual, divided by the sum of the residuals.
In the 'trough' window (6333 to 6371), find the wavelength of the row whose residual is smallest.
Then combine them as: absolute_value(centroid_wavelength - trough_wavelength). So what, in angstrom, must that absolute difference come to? 69.4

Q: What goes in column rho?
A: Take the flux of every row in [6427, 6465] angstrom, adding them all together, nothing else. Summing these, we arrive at 61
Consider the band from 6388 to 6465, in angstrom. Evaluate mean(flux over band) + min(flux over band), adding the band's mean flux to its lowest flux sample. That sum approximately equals 8.83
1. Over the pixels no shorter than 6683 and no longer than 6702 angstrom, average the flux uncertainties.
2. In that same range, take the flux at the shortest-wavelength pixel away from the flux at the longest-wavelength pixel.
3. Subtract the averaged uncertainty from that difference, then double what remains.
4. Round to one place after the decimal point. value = 1.3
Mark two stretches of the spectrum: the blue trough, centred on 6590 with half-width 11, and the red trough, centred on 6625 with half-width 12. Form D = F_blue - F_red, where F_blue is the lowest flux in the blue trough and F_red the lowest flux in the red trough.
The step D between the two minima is -0.65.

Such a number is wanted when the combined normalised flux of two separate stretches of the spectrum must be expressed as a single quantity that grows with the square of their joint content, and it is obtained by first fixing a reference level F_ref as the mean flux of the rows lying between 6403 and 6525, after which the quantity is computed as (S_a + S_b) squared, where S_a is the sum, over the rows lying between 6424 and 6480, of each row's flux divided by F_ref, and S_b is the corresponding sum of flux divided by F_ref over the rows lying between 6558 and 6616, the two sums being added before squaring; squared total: 1541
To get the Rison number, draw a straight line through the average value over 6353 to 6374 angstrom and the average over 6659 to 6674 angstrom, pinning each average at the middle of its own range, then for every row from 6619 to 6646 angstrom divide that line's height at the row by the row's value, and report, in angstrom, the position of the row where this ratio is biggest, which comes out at 6629.48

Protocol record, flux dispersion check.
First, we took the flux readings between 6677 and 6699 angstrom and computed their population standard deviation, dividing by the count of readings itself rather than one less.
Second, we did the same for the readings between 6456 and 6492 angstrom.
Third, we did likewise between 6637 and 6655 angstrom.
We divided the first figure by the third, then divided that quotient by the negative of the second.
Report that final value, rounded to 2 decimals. -2.78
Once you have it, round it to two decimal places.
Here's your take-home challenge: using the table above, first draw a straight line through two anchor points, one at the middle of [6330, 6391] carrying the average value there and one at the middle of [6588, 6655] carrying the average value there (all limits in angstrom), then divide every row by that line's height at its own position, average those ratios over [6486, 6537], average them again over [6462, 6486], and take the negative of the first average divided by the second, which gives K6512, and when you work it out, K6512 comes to -1.02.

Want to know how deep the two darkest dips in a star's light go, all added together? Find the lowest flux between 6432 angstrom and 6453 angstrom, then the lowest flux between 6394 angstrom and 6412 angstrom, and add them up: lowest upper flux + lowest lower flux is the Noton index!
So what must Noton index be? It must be 8.41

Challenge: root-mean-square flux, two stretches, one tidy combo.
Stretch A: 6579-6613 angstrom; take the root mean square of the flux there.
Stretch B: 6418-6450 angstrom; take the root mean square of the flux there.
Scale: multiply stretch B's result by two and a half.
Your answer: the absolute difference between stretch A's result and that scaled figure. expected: 7.02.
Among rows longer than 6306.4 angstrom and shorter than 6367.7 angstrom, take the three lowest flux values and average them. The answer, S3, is 4.56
